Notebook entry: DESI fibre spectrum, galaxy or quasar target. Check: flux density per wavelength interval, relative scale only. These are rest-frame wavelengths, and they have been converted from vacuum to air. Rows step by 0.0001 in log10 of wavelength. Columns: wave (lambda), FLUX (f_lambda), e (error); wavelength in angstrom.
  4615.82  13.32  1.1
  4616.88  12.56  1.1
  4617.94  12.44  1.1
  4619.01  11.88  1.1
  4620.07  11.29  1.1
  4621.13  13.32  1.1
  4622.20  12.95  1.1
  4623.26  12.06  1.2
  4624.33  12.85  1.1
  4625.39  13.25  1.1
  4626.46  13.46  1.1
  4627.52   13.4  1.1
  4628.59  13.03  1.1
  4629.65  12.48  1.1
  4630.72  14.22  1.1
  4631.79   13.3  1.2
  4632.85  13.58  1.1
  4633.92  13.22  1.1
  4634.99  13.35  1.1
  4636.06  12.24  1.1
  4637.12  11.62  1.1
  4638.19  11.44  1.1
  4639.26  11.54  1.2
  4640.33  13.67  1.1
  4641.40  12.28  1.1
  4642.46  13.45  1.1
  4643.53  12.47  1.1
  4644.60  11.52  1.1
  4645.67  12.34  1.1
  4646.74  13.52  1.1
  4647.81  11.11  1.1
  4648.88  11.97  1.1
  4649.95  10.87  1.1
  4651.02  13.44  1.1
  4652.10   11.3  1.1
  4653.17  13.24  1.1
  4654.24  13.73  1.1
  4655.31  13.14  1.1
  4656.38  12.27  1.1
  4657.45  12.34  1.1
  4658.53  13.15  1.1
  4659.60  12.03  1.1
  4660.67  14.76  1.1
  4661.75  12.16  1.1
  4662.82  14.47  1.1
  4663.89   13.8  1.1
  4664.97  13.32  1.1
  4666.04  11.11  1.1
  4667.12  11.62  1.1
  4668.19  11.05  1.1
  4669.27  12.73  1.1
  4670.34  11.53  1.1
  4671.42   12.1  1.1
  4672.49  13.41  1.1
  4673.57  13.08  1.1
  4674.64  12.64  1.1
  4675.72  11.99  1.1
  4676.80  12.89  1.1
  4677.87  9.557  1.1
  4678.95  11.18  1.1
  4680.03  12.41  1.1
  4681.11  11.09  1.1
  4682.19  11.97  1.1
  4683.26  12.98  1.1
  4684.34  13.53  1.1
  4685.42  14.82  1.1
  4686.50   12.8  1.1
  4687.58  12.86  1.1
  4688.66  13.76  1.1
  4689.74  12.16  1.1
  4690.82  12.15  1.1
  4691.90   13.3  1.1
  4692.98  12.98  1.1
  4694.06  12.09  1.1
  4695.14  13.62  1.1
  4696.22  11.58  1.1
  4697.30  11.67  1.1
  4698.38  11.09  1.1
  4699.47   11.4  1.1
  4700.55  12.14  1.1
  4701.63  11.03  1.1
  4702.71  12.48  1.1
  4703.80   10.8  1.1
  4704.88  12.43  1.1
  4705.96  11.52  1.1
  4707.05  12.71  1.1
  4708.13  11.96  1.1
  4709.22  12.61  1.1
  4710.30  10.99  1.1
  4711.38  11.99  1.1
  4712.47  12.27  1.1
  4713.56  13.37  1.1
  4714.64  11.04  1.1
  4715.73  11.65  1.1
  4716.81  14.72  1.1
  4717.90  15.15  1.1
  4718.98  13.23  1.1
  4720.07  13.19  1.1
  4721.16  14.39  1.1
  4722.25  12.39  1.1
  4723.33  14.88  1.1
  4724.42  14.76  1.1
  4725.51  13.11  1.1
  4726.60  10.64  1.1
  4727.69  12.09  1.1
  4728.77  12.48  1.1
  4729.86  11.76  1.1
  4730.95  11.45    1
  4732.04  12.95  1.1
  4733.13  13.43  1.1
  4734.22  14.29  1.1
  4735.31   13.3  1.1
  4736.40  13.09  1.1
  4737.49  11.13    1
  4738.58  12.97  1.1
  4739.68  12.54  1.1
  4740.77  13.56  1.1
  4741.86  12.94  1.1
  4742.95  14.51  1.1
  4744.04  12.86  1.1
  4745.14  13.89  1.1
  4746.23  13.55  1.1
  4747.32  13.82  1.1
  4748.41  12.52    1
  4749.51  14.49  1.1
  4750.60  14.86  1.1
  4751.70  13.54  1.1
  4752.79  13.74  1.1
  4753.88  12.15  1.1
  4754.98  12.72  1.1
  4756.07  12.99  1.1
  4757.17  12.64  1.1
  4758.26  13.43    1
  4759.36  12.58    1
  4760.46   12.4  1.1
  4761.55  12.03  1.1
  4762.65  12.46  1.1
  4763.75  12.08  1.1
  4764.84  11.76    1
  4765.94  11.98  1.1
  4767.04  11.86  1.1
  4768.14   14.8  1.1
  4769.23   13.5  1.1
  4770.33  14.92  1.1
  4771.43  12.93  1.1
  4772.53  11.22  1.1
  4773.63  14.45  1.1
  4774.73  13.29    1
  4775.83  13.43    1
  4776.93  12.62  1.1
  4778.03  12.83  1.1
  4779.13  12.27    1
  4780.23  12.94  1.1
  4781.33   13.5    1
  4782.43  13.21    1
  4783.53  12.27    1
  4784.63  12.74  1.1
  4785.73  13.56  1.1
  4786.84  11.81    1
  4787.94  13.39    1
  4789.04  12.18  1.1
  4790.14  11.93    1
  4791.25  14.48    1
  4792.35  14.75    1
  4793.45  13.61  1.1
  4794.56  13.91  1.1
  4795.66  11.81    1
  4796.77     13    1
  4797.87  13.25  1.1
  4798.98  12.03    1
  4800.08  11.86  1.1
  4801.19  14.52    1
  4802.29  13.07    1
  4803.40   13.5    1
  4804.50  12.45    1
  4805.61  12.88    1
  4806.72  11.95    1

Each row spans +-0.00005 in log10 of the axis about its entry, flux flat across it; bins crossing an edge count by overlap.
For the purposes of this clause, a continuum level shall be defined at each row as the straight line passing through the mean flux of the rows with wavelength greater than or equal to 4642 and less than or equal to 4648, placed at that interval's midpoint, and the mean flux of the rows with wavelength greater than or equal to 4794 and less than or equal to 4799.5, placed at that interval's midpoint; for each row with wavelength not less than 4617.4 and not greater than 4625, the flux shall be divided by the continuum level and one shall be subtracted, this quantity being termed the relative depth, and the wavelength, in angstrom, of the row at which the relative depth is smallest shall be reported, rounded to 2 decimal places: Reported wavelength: 4620.07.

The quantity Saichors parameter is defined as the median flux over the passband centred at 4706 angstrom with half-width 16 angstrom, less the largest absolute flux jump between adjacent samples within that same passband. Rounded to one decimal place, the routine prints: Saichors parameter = 9.1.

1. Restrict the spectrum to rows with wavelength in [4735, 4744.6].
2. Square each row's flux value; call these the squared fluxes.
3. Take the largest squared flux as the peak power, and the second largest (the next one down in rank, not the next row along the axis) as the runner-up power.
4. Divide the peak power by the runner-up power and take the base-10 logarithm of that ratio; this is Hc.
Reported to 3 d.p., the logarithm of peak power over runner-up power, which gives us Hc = 0.059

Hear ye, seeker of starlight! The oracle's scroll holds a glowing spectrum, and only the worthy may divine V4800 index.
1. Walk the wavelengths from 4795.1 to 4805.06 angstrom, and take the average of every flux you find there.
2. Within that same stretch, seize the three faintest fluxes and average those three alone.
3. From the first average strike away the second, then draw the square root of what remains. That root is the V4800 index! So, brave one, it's 1.0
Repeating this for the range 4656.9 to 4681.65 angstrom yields 1.3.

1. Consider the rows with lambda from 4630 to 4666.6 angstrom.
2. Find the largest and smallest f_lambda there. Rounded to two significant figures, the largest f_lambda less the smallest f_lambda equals 3.9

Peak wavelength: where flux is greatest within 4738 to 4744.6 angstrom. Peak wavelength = 4742.95 angstrom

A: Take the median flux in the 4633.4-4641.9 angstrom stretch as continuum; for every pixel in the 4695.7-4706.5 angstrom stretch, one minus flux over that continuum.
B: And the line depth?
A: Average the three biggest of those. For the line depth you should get 0.105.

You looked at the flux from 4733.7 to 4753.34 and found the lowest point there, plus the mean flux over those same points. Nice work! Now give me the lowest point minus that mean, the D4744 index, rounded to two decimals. -2.29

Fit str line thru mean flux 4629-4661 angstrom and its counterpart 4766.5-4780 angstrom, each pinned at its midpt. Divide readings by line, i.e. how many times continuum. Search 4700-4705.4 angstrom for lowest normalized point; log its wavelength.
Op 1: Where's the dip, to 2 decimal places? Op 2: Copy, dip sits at 4703.80 angstrom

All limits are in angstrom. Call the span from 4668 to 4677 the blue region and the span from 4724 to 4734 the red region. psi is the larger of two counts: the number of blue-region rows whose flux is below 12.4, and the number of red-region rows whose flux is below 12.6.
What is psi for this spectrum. 5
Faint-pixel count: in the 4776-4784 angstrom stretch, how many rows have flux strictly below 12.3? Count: 2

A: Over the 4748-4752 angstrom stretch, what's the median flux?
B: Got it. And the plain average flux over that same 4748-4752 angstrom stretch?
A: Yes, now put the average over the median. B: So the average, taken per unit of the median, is 0.99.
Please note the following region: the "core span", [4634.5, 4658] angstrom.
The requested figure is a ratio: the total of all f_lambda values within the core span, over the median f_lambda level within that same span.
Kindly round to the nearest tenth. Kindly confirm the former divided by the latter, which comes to 22.2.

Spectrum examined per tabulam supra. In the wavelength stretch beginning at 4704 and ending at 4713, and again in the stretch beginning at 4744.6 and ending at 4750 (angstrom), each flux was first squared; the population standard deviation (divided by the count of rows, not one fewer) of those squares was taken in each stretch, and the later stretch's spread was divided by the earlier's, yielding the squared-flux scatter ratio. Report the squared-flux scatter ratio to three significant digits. 1.35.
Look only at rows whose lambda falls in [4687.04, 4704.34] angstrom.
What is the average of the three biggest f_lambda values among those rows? 13.6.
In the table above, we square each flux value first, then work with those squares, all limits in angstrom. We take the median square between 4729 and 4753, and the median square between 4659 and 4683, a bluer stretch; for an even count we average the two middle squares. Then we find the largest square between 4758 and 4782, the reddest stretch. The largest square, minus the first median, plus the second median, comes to 191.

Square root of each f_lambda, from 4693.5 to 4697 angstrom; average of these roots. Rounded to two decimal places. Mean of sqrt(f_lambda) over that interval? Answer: 3.52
